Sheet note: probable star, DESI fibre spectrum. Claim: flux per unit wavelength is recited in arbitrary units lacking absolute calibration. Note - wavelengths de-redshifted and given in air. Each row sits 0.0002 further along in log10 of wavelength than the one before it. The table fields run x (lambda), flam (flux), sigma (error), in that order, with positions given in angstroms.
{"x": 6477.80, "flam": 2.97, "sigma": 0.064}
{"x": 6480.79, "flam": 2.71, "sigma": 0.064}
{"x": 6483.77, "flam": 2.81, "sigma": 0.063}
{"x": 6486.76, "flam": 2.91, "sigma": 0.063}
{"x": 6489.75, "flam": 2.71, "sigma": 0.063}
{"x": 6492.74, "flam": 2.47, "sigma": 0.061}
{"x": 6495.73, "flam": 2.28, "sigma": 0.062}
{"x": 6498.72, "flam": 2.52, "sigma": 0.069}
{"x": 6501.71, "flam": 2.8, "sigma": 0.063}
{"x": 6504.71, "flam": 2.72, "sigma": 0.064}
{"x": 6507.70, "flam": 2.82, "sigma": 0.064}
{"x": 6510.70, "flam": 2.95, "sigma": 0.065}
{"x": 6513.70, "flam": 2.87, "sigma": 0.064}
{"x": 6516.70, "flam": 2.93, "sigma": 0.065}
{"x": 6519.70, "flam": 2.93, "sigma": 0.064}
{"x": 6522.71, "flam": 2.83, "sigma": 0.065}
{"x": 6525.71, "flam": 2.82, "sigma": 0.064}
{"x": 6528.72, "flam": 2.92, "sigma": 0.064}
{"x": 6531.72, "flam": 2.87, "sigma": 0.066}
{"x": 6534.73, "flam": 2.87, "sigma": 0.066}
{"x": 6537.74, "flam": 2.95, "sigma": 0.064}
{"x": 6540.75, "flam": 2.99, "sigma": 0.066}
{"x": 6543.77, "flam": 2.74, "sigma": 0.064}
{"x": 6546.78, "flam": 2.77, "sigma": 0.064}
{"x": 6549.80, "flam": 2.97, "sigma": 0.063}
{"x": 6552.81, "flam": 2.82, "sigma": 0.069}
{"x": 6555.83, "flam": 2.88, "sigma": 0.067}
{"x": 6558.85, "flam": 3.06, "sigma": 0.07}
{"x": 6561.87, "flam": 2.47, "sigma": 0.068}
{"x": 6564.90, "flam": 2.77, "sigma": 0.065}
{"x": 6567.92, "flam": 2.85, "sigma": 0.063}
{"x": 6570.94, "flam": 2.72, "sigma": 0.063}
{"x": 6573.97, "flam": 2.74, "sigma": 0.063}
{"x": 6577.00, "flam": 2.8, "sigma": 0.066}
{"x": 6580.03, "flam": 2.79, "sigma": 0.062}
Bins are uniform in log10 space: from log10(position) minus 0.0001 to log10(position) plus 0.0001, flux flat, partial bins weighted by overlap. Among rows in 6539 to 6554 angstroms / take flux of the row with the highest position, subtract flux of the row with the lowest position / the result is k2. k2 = -0.2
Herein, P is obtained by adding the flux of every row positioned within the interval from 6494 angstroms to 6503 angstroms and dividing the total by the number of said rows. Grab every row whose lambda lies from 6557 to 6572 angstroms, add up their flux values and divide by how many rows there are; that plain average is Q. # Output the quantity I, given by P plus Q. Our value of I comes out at 5.31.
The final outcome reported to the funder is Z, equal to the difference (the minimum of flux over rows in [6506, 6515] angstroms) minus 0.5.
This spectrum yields 2.32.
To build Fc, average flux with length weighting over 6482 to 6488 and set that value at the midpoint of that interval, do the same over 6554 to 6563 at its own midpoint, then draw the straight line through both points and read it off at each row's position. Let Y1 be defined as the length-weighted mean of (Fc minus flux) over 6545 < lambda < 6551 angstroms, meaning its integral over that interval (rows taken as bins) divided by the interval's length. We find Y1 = -0.04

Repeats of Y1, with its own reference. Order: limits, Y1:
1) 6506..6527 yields -0.04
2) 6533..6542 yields -0.11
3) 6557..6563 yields 0.03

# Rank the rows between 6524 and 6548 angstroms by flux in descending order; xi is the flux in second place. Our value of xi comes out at 2.95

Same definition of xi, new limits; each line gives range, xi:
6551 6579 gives 2.88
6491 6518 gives 2.93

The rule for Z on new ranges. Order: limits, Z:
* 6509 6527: 2.32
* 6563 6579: 2.22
